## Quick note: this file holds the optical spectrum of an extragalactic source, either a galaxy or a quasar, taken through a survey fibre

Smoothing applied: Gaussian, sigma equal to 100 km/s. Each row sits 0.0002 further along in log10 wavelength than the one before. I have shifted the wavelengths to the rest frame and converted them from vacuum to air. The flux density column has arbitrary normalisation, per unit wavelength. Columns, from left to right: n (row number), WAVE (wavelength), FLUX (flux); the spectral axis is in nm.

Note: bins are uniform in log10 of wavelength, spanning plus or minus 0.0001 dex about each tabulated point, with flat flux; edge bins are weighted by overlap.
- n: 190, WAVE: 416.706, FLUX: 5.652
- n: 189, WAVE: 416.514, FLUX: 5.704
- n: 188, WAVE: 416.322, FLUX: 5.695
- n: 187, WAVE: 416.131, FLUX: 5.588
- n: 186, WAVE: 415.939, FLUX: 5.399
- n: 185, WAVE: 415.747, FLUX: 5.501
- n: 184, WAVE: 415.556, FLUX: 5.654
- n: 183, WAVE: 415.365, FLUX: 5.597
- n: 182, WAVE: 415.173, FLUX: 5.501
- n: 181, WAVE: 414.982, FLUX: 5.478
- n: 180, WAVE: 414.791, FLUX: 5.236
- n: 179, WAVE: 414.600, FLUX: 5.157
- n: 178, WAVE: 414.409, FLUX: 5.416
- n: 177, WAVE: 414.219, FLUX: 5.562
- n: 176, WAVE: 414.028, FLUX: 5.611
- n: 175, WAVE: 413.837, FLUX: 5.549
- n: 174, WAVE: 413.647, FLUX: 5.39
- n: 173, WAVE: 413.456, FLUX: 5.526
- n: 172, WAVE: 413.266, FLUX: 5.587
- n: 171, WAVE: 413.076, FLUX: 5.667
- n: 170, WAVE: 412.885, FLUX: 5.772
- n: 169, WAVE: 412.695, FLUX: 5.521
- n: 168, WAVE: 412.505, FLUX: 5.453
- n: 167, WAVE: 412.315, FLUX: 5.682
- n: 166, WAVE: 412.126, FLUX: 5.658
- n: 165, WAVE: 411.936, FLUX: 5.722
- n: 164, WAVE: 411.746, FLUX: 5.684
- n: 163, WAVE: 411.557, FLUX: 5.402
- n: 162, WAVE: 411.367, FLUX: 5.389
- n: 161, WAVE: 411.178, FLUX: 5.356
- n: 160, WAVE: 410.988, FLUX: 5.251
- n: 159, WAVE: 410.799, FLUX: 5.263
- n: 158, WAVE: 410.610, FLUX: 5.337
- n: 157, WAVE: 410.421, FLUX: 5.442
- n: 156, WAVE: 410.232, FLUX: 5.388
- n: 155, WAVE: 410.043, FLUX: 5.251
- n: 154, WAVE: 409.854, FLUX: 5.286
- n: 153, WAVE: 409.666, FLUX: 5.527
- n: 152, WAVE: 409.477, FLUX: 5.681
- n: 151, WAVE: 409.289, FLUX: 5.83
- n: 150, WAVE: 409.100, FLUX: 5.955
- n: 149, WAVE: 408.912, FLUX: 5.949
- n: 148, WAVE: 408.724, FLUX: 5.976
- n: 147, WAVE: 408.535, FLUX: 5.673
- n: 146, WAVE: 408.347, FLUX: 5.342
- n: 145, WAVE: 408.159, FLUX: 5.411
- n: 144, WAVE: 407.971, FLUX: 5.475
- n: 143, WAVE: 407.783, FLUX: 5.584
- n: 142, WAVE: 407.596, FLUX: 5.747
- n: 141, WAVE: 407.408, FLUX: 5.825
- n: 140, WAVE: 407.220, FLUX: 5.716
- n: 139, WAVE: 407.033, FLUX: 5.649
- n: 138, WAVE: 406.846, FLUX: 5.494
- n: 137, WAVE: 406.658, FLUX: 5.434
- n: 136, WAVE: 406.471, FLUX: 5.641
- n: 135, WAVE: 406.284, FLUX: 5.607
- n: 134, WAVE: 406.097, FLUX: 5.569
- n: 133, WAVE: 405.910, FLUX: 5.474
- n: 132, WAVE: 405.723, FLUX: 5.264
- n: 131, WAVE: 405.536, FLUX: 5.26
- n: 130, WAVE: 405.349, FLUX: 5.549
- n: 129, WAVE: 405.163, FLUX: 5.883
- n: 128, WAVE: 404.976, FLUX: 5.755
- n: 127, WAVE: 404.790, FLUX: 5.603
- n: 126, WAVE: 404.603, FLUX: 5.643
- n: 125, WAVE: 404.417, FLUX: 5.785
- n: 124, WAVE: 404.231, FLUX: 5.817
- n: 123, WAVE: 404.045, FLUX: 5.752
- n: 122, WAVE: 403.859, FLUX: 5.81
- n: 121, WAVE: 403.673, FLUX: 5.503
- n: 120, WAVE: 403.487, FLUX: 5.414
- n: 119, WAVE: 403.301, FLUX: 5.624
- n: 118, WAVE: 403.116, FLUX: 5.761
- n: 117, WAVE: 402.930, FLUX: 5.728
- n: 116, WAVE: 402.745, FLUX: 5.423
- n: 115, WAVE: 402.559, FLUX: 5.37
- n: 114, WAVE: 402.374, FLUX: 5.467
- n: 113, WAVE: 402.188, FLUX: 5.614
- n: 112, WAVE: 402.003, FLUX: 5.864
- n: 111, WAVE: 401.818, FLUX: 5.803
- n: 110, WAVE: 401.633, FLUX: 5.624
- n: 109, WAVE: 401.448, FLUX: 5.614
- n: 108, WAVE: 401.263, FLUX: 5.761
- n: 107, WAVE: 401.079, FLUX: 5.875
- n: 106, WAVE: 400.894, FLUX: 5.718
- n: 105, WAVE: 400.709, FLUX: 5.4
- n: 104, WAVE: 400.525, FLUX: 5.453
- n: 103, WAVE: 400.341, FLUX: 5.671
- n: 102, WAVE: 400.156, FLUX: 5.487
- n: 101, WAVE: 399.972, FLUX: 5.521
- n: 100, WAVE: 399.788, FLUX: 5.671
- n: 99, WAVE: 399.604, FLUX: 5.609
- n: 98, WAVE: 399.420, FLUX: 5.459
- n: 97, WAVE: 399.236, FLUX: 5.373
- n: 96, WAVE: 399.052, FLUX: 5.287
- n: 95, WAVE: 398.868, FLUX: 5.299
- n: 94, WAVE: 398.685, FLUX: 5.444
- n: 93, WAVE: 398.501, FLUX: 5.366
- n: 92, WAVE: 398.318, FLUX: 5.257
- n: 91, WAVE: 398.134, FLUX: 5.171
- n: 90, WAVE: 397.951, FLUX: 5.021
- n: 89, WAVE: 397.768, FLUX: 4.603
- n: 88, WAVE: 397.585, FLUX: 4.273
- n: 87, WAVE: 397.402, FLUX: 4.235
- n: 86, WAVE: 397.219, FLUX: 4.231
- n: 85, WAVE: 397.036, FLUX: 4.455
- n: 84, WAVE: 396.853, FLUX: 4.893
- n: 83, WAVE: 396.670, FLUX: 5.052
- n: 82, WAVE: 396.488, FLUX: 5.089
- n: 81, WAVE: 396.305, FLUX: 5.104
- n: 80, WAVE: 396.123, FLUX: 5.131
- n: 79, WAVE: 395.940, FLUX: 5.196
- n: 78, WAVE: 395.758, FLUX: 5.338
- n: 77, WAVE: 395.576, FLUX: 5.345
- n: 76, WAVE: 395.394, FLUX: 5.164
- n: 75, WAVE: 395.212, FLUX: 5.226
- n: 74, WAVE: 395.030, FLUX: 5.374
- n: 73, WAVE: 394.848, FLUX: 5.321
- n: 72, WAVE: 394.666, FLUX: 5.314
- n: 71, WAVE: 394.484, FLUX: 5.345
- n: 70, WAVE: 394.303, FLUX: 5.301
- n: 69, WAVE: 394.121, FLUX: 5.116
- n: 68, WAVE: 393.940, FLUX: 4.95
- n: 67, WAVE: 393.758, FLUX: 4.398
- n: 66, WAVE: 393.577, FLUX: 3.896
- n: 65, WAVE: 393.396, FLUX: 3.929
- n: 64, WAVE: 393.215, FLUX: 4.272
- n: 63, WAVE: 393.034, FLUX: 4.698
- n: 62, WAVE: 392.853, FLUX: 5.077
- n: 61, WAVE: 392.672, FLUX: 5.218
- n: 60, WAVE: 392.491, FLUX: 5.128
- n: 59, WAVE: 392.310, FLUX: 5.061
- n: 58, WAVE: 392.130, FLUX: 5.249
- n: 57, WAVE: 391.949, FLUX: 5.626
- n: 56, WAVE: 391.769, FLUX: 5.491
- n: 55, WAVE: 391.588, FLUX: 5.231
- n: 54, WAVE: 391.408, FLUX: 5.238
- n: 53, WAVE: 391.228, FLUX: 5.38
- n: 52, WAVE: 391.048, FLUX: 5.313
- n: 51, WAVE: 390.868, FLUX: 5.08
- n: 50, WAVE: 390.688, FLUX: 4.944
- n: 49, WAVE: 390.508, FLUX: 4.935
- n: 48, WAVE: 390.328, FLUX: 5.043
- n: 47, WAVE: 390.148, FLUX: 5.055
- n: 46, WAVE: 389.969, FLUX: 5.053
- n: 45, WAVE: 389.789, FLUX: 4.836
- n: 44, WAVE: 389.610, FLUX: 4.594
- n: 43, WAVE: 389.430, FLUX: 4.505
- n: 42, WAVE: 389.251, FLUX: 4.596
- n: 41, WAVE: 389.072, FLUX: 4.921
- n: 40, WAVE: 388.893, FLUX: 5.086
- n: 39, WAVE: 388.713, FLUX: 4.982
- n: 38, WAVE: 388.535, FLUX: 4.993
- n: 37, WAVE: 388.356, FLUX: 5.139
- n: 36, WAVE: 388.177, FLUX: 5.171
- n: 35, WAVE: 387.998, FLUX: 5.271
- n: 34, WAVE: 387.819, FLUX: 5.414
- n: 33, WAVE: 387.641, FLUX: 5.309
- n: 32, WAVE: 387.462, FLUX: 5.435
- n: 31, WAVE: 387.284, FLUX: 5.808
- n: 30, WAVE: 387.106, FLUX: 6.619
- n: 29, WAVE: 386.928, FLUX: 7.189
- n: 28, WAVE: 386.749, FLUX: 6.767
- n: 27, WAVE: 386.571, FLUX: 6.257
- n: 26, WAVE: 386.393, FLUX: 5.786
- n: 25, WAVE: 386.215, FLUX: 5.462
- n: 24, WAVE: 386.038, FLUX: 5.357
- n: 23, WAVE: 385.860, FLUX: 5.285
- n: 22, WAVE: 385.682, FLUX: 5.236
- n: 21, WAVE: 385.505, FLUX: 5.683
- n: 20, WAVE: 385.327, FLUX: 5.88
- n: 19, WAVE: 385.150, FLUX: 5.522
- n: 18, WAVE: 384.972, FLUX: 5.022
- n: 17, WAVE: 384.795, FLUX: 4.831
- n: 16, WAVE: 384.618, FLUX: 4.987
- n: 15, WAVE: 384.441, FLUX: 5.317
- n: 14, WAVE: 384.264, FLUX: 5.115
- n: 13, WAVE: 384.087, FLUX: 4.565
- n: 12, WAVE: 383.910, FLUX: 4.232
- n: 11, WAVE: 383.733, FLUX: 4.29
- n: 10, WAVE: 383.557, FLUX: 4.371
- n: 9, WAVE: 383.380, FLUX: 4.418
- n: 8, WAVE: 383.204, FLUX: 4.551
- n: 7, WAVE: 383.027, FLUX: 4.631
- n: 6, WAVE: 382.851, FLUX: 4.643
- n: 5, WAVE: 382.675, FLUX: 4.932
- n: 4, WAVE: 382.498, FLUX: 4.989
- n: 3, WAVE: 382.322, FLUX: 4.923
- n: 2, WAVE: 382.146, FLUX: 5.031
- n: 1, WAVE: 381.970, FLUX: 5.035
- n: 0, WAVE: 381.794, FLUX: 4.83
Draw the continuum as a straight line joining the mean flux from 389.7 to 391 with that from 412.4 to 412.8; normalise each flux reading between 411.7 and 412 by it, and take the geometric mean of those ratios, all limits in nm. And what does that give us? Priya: 1.04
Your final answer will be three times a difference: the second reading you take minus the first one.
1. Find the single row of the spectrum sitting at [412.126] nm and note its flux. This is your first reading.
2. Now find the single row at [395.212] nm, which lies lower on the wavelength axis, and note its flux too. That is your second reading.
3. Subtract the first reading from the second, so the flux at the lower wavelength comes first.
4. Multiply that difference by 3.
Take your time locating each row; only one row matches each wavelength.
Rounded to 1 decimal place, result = -1.3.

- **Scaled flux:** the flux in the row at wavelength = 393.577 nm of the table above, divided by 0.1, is 39.0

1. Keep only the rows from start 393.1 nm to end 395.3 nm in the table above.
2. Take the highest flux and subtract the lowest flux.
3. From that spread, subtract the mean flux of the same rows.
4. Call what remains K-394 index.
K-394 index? -3.4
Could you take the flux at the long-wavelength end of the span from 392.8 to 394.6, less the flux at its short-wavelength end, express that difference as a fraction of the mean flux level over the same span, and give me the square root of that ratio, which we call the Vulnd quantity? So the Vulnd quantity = 0.24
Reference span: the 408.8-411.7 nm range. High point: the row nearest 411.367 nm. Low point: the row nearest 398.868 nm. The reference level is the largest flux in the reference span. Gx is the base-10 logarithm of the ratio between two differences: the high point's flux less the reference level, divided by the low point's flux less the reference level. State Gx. -0.1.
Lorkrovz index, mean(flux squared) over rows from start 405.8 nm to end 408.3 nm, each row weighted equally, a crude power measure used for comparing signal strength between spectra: 31.2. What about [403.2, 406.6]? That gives 31.5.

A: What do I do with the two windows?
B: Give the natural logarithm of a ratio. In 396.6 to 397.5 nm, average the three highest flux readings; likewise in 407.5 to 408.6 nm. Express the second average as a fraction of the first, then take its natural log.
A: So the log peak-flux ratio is 0.17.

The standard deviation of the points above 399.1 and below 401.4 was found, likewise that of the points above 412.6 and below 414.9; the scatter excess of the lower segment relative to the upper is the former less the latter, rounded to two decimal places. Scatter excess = -0.02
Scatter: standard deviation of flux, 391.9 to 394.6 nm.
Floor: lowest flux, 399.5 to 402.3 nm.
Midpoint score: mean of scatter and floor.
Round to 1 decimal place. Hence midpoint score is 3.0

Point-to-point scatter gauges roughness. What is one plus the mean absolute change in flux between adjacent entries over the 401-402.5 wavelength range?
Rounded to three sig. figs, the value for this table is 1.13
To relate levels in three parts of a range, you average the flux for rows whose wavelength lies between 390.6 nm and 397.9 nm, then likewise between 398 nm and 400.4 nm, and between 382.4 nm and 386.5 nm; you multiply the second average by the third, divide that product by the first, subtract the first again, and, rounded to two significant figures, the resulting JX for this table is 0.47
